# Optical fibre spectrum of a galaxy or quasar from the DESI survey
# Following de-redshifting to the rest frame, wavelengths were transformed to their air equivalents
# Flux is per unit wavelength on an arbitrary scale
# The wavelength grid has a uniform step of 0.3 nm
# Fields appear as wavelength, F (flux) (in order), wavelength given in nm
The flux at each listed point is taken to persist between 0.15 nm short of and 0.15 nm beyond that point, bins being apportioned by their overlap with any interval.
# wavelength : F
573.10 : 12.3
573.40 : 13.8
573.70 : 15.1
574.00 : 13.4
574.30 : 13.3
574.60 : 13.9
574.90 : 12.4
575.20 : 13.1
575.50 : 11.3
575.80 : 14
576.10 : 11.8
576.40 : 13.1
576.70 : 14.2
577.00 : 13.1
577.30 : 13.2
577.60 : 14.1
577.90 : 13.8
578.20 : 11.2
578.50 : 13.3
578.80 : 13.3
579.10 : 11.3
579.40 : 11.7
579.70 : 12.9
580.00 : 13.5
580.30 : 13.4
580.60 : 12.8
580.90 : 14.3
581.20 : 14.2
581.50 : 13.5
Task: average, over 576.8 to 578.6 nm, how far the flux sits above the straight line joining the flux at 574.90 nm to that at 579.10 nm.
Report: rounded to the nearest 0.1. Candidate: 1.5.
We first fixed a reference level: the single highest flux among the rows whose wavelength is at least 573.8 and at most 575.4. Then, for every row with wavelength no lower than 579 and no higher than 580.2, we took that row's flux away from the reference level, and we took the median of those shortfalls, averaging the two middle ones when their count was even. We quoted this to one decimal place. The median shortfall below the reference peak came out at 1.6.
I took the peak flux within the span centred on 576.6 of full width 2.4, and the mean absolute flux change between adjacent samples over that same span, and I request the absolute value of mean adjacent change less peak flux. 12.9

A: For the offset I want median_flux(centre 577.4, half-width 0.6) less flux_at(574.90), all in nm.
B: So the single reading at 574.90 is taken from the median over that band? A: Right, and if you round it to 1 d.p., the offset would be 1.1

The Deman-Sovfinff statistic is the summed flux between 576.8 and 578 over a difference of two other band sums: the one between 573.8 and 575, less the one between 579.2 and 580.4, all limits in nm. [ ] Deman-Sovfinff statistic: 36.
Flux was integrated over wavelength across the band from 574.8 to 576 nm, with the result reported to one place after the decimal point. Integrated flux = 15.2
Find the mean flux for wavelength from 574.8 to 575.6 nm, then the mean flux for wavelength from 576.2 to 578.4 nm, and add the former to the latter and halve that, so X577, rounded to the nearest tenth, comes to 12.8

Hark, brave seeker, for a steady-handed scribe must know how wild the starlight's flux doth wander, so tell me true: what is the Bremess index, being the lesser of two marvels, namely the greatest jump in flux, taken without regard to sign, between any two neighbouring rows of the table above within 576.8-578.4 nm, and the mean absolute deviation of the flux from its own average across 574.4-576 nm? 0.87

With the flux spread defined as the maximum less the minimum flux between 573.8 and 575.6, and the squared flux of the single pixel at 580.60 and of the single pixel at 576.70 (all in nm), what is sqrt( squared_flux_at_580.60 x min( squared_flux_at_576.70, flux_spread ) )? 20.6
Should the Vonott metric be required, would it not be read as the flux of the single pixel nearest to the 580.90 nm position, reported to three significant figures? 14.3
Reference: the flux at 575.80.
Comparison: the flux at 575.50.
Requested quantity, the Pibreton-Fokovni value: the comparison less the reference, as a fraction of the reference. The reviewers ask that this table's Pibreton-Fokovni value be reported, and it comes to -0.19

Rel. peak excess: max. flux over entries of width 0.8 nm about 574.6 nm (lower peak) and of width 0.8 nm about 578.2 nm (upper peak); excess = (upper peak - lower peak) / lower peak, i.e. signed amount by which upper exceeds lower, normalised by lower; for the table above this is -0.01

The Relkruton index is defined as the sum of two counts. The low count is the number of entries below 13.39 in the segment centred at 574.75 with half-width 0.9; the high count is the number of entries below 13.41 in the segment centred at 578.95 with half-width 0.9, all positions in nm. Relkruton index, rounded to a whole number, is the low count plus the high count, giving 10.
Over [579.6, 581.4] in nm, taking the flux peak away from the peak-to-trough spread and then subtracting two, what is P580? -14.8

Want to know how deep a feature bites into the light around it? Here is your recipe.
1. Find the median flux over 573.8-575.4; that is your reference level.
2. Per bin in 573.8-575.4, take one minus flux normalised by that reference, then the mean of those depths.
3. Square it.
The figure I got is 0.0000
